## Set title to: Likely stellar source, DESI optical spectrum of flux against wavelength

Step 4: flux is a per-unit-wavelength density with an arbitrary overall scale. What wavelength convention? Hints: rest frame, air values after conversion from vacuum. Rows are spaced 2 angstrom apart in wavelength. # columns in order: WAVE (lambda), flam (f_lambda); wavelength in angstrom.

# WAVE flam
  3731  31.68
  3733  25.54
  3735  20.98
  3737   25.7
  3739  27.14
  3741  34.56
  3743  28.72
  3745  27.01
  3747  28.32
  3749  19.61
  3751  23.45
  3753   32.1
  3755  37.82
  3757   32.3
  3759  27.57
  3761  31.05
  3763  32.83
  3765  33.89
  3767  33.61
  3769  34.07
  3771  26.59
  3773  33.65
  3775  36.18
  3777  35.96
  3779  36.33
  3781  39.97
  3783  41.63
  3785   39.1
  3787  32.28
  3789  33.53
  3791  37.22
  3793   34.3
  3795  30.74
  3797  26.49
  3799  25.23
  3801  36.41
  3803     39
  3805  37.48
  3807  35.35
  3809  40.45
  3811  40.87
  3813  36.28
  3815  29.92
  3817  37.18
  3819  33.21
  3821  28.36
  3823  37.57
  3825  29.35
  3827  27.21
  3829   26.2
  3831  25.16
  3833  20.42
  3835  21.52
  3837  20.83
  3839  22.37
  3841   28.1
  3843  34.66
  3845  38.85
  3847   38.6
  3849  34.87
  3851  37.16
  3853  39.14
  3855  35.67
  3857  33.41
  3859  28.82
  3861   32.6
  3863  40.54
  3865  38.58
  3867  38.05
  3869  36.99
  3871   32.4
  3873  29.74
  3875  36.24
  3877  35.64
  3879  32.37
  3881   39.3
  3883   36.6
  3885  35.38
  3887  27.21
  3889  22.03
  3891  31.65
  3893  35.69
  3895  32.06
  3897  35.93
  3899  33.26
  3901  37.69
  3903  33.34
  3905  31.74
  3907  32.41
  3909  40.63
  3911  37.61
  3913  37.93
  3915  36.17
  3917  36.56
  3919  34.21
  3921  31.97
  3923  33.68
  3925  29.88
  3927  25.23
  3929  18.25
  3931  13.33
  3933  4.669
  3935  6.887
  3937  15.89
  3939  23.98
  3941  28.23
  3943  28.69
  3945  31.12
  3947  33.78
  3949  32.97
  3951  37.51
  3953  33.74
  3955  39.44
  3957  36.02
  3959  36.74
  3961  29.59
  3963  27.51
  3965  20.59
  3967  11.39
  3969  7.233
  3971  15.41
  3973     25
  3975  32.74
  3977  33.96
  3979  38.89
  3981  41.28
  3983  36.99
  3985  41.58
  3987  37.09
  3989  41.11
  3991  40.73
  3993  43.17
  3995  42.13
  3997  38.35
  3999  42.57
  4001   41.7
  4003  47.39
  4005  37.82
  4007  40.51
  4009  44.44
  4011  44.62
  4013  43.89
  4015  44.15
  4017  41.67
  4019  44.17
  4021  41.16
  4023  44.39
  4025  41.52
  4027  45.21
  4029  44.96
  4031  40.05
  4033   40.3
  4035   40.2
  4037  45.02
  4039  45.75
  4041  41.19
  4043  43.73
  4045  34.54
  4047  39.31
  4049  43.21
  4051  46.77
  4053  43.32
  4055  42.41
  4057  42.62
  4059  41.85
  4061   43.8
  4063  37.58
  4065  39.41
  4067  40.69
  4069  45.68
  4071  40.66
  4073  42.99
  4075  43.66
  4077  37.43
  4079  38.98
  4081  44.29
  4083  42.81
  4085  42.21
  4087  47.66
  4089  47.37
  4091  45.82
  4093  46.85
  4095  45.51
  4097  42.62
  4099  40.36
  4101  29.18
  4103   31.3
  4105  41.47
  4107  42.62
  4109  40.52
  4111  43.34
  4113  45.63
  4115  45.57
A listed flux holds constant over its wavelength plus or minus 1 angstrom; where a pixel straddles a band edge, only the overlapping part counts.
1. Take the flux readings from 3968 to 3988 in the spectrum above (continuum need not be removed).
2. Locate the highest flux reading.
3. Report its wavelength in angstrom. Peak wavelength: 3985 angstrom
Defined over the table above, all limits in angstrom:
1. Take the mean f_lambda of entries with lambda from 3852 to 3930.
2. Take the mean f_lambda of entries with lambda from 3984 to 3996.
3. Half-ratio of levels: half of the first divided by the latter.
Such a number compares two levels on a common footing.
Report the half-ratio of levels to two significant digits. 0.41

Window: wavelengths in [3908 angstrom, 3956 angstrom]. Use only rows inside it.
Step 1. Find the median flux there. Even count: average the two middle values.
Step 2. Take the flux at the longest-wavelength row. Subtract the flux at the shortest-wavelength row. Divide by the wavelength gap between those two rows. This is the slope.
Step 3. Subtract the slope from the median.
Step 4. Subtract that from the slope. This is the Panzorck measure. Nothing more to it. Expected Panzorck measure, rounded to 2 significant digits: -33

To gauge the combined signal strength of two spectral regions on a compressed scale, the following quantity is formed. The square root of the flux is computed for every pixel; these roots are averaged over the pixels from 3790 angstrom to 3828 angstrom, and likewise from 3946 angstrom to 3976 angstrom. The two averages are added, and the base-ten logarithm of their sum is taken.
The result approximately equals 1.04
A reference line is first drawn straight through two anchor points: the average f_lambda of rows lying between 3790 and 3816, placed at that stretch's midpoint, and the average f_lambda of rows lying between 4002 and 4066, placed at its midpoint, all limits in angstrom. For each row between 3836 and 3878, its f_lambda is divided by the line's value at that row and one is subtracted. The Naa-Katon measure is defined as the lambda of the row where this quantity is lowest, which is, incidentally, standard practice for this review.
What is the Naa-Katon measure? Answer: 3837 angstrom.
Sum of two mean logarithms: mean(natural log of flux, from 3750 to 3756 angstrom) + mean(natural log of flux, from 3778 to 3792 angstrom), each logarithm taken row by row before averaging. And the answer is 7.0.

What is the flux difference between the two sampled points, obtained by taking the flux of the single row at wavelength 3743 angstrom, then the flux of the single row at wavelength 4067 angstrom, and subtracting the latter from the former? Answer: -12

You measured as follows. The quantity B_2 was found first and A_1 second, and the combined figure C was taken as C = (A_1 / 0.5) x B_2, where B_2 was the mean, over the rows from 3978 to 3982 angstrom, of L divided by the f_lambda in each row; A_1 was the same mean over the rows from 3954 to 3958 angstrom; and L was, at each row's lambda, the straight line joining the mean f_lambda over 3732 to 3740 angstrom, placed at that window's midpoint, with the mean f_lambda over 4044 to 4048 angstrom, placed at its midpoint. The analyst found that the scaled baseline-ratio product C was 1.52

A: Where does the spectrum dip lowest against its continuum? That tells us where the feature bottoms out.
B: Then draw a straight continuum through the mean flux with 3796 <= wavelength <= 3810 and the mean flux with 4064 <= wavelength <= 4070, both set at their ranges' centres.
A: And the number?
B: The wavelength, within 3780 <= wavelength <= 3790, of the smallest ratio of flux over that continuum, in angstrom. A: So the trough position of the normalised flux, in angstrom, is 3787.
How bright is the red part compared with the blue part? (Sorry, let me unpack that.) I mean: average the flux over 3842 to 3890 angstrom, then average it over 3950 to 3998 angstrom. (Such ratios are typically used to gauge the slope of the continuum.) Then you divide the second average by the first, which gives 0.9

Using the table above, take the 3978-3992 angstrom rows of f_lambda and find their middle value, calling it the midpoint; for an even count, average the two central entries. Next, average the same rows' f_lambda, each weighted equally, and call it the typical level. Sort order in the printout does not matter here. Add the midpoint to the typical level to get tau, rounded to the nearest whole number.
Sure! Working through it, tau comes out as 80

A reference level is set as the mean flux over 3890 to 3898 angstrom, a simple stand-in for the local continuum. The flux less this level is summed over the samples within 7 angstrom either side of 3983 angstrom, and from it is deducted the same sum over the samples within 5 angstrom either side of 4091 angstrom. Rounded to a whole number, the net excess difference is -30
